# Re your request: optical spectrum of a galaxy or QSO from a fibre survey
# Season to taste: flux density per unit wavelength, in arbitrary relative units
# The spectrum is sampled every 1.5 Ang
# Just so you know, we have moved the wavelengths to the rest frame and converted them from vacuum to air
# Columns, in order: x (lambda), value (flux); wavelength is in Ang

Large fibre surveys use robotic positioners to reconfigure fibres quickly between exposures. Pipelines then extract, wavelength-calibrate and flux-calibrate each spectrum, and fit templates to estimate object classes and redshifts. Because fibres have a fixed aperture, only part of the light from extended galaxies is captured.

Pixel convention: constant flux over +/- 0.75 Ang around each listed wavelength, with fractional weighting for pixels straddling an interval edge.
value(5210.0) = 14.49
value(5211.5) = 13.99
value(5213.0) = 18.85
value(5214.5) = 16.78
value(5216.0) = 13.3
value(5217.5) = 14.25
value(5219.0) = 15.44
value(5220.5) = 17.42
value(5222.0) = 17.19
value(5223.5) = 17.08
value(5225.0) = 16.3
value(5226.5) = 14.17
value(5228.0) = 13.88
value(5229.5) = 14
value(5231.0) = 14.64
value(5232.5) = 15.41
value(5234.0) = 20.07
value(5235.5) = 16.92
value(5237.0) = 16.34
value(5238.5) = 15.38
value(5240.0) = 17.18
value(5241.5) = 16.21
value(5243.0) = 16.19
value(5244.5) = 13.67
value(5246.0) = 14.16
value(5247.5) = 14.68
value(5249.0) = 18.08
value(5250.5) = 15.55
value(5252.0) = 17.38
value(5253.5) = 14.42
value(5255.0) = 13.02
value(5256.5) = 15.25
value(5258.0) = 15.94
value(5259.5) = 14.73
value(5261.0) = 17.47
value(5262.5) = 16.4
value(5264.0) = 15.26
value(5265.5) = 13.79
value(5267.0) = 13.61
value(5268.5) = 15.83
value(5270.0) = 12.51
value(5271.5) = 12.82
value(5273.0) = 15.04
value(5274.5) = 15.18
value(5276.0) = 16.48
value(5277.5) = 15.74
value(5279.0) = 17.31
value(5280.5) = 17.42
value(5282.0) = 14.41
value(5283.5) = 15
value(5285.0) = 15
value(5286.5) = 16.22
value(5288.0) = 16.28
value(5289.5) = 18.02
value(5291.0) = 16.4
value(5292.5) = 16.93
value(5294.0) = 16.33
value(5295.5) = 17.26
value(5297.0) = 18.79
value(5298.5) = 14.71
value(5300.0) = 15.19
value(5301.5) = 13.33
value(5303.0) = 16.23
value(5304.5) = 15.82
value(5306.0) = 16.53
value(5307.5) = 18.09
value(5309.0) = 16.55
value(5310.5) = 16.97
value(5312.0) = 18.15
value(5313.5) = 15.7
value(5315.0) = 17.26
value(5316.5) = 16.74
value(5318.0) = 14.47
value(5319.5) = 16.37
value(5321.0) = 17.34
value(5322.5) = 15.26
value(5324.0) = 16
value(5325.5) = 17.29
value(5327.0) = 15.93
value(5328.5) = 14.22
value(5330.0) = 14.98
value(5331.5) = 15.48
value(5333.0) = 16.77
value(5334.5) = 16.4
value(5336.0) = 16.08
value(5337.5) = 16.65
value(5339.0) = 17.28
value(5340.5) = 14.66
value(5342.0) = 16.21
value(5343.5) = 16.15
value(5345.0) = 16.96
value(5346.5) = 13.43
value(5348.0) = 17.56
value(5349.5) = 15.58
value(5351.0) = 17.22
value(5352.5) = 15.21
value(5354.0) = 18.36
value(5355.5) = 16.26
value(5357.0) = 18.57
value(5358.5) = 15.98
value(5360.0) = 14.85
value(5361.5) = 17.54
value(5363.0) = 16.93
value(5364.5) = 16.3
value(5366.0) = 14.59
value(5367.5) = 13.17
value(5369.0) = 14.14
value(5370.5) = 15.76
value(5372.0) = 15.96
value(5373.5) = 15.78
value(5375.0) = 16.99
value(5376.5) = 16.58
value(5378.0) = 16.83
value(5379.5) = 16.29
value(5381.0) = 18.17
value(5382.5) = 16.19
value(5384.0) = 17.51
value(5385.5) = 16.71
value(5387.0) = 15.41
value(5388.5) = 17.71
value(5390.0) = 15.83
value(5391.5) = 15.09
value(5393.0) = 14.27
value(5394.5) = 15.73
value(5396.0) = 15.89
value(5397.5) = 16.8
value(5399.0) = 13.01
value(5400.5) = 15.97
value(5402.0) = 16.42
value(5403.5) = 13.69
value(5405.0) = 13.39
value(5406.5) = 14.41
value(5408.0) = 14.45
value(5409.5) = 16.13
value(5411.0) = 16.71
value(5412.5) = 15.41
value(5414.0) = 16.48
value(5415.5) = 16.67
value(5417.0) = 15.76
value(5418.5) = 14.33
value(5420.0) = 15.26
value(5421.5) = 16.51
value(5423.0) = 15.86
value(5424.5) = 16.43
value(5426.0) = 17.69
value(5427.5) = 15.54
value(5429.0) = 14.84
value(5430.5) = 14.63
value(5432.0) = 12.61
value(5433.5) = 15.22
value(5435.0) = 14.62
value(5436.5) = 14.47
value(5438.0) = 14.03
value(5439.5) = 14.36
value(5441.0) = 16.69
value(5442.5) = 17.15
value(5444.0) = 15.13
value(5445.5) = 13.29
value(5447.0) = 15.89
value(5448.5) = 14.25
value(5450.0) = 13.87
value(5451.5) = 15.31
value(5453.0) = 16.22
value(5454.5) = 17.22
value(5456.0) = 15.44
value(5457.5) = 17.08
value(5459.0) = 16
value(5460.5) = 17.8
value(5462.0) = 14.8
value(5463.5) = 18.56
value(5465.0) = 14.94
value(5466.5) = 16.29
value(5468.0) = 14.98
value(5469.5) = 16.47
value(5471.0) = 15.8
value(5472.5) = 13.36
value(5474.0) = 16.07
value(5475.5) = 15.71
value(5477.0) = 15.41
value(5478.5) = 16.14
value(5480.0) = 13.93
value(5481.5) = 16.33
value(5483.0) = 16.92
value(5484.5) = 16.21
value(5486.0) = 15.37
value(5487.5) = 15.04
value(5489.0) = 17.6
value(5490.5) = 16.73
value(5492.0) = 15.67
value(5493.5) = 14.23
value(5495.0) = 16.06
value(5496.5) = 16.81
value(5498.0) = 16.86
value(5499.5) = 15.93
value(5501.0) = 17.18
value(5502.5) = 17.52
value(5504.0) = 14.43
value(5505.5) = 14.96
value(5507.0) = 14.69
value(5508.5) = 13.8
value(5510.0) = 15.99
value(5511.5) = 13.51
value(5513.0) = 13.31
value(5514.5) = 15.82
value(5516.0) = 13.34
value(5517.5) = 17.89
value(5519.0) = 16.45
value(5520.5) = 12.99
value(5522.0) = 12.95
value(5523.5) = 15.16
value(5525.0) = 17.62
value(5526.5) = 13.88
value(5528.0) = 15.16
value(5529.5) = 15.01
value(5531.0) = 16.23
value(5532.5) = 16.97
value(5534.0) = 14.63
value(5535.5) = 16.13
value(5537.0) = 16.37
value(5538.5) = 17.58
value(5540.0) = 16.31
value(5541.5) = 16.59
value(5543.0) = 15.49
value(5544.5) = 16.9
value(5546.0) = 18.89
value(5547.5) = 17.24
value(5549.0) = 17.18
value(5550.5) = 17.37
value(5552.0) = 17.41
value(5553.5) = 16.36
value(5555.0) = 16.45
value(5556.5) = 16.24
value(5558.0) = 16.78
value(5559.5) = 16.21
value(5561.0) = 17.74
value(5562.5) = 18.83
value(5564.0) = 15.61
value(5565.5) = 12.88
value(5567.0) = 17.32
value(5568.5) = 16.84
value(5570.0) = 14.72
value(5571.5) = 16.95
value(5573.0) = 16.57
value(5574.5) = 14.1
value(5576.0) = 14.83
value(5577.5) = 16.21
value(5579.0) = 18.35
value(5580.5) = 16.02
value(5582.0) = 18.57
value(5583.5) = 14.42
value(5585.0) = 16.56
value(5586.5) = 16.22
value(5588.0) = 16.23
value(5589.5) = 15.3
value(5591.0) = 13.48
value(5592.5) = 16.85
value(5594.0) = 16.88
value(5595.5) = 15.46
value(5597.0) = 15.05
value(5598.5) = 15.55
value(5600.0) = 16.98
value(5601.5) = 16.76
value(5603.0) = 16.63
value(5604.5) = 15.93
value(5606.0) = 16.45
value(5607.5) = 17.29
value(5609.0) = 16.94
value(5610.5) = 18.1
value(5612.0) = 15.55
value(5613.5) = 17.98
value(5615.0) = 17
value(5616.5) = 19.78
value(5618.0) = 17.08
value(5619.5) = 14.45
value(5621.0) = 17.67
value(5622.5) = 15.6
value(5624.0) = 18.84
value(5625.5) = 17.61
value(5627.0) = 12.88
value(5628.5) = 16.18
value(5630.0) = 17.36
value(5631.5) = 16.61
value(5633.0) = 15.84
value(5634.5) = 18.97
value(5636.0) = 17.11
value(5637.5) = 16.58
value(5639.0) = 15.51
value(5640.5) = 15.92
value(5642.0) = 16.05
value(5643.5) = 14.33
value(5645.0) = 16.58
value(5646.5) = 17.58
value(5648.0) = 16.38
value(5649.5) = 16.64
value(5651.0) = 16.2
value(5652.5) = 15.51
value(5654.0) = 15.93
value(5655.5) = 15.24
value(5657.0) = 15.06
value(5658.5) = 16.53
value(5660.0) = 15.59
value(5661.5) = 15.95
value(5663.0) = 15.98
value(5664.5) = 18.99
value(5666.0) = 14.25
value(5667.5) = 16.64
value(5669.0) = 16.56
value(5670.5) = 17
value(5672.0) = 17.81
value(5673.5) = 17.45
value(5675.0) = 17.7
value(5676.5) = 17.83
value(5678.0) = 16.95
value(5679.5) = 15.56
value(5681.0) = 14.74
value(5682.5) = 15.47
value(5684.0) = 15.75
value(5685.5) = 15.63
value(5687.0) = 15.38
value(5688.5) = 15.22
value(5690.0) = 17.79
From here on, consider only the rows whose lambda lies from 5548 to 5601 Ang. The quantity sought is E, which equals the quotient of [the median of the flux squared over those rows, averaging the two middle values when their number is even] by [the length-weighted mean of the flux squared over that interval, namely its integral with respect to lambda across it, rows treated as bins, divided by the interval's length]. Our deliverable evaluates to 1.01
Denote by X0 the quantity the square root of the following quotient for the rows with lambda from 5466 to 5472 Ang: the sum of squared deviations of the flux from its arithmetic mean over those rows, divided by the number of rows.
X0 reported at 0.58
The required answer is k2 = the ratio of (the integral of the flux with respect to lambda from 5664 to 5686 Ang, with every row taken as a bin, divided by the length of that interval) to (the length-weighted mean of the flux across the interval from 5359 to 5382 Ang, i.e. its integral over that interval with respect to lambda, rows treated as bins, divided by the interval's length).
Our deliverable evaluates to 1.03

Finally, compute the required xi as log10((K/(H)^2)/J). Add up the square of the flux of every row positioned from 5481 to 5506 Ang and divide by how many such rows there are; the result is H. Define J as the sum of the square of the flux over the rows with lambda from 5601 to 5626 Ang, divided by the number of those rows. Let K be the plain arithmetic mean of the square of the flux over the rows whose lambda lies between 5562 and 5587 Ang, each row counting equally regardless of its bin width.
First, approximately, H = 261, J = 292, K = 264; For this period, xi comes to -4.87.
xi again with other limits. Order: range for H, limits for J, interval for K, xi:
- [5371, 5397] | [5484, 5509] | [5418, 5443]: -4.88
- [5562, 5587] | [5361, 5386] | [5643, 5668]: -4.85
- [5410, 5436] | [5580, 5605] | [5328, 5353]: -4.78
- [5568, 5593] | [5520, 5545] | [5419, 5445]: -4.84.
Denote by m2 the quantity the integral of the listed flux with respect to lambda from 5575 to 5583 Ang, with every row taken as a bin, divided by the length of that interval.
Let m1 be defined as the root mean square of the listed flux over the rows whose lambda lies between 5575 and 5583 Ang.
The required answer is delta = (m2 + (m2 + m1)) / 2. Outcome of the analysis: 25.1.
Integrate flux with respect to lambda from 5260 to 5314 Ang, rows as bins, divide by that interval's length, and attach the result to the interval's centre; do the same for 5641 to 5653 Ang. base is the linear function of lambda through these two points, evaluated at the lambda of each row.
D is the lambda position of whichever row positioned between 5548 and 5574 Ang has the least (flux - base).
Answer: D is 5565.5 Ang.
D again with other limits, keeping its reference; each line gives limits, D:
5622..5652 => 5627.0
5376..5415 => 5399.0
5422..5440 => 5432.0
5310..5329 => 5328.5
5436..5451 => 5445.5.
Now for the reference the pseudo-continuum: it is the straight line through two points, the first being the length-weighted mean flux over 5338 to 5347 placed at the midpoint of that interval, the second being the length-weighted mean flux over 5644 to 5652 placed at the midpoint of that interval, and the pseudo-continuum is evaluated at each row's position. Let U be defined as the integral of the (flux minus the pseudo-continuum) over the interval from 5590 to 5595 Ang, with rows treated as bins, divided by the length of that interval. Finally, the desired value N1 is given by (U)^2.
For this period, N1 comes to 0.5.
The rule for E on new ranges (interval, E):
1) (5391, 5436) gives 1.01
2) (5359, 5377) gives 1.01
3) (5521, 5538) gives 0.95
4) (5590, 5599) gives 0.99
